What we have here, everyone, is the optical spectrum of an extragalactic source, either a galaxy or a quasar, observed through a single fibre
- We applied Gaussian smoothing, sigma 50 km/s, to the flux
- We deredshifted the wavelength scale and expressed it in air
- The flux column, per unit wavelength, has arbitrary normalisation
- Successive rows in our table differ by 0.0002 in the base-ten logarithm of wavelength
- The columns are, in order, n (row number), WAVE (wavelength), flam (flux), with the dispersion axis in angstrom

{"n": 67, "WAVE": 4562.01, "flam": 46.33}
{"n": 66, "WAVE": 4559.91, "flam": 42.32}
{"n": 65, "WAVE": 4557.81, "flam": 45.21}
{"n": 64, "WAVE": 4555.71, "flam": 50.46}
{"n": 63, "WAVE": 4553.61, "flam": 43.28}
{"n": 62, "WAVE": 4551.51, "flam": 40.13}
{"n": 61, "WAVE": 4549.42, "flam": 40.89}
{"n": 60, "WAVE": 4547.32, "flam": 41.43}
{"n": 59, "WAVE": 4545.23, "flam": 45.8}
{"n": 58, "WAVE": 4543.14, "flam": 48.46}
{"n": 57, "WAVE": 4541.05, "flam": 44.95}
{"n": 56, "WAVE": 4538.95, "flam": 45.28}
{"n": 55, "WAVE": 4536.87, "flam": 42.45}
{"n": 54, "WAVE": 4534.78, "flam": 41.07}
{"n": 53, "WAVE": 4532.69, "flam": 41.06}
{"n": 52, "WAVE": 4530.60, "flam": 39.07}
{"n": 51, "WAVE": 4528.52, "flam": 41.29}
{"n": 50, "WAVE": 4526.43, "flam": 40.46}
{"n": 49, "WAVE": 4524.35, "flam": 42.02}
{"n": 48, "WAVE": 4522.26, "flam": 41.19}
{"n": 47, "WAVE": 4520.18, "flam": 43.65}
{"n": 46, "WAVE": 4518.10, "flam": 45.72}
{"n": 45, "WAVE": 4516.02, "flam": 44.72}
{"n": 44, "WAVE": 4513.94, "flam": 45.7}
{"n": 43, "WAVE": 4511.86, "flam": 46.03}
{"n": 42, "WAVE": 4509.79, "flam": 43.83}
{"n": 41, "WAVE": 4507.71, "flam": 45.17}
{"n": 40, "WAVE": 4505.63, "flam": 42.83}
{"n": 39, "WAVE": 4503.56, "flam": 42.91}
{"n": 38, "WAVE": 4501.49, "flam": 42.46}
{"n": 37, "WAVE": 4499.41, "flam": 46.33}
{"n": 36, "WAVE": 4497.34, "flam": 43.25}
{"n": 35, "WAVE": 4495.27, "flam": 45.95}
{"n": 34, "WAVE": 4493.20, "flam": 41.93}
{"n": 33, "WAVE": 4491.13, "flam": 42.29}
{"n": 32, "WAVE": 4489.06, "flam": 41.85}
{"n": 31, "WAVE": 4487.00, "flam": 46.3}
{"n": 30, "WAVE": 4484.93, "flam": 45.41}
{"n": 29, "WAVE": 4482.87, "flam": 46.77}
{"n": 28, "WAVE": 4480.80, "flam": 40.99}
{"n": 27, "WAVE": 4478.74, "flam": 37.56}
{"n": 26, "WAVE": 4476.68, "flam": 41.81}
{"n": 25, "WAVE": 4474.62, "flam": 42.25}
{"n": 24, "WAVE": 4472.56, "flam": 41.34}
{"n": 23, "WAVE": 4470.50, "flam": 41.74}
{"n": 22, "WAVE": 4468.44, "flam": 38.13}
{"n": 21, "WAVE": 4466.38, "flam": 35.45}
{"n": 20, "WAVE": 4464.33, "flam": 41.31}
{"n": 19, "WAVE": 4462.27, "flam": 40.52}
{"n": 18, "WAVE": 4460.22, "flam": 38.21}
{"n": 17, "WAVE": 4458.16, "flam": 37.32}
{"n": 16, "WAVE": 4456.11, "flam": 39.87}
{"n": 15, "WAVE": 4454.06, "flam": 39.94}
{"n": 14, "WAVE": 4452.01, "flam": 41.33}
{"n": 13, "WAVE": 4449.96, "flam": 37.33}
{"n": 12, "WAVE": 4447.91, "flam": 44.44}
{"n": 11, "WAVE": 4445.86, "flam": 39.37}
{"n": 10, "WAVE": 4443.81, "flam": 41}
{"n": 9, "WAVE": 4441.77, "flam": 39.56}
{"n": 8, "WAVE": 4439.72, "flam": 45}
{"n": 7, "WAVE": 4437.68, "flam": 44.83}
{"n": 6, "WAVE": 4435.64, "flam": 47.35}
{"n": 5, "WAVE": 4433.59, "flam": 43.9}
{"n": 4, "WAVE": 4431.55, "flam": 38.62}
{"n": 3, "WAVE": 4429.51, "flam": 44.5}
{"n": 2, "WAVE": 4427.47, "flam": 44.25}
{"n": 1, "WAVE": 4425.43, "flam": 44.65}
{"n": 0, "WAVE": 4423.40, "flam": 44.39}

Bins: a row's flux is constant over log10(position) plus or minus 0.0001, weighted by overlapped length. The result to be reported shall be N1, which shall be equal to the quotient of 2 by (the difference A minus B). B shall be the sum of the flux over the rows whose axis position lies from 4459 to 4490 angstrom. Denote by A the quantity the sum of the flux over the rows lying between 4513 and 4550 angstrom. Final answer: 0.013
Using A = 775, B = 620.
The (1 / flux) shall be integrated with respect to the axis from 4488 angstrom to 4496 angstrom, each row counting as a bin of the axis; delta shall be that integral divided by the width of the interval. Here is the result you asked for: 0.0233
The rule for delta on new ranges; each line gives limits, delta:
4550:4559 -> 0.0226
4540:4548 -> 0.0221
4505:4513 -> 0.0224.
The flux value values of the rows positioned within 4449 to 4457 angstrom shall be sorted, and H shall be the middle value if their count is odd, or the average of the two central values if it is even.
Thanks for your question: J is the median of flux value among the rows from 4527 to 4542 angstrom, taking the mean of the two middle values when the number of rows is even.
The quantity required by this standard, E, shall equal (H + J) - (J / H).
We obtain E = 80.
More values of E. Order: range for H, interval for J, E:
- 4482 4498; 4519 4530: 85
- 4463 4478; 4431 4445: 84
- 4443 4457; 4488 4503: 81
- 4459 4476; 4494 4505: 83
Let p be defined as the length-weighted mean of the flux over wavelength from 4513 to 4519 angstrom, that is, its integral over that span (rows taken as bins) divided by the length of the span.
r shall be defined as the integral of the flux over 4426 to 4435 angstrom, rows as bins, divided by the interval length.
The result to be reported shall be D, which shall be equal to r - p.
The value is -2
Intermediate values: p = 45.4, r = 43.1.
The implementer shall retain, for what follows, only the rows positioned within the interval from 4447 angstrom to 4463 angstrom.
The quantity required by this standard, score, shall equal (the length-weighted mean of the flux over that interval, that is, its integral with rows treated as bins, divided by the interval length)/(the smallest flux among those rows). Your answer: 1.07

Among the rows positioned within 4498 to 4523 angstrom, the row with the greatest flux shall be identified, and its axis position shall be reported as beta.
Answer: 4499.41 angstrom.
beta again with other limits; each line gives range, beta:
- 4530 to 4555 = 4543.14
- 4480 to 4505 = 4482.87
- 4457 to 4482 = 4474.62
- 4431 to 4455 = 4435.64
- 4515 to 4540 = 4518.10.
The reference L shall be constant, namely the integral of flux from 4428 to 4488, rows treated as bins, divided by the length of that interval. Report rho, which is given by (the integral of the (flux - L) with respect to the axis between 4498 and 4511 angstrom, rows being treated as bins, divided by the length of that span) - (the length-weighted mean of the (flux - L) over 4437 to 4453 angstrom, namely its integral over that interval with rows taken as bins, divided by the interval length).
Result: 2.4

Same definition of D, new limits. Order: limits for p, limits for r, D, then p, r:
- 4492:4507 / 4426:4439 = 0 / 43.7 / 44.0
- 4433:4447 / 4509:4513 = 2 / 43.0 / 45.1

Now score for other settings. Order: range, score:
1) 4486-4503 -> 1.05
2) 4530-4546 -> 1.12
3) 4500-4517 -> 1.04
